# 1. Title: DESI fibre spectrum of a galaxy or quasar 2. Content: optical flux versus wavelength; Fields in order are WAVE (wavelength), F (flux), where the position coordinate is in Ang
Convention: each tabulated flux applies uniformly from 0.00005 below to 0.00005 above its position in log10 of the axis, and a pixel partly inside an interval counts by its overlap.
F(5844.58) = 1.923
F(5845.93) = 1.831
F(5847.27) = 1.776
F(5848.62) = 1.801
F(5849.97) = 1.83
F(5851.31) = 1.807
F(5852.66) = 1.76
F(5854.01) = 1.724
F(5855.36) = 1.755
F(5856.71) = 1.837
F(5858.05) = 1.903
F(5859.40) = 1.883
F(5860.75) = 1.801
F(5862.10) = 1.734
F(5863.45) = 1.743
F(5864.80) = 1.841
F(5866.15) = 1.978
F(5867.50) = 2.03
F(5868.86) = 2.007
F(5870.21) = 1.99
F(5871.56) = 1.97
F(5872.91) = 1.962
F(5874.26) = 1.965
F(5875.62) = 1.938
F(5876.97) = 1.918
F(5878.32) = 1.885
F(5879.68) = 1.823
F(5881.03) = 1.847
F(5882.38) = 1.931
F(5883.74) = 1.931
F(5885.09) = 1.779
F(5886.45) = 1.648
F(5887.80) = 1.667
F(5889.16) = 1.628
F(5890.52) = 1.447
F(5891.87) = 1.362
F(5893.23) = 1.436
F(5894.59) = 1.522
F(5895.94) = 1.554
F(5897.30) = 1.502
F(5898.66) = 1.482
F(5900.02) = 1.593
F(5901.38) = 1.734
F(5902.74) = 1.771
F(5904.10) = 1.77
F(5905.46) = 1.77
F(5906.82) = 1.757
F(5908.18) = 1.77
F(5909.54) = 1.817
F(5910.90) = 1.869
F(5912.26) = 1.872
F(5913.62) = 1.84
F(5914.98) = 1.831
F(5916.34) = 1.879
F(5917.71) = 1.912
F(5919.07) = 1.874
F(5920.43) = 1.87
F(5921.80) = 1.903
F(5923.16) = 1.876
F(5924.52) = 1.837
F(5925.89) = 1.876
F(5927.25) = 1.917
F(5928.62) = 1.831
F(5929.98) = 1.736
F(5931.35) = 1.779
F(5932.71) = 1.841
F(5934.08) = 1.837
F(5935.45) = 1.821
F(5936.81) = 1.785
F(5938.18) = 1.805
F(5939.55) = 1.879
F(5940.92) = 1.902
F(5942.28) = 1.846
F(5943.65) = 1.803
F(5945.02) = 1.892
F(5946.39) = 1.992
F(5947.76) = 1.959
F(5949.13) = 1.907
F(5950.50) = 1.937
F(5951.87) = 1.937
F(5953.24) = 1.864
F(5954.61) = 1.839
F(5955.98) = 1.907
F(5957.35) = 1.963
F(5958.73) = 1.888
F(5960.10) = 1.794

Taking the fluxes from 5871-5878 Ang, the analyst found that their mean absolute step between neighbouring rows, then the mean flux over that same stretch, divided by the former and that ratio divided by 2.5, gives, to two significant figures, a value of 54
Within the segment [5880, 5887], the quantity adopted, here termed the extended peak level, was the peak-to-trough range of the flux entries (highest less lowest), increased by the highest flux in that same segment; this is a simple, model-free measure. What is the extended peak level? 2.21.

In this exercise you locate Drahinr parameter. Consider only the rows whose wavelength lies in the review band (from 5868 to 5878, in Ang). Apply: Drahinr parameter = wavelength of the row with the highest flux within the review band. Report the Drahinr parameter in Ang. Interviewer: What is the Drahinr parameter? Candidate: 5868.86 Ang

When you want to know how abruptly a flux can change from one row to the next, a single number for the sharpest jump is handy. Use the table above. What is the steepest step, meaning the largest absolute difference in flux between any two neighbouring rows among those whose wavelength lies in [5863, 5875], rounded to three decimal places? 0.137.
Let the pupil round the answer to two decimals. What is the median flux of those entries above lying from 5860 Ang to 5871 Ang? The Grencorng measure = 1.91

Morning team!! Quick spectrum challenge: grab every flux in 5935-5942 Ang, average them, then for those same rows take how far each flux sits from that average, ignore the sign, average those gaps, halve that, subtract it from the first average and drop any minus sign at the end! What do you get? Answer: 1.82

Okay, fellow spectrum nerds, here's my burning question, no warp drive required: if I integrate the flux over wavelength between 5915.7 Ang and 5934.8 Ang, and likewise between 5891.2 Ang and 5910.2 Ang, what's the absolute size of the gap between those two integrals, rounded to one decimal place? 4.4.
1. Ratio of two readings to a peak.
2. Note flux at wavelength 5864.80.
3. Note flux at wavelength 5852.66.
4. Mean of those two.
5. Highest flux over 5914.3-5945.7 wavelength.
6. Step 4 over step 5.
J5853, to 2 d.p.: 0.94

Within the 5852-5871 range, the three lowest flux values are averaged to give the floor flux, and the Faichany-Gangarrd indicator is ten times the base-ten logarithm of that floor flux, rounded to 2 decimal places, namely 2.39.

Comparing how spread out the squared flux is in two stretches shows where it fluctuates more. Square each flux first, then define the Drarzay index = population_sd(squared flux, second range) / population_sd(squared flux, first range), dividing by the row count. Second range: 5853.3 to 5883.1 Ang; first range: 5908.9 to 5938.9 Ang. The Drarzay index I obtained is 2.1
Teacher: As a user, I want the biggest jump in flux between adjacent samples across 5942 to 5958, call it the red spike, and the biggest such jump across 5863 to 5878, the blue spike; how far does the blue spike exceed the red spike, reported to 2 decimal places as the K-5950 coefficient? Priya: 0.04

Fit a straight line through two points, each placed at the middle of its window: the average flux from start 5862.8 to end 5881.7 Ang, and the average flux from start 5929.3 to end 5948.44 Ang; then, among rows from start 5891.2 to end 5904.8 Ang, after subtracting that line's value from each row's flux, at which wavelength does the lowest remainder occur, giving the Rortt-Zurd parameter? 5891.87 Ang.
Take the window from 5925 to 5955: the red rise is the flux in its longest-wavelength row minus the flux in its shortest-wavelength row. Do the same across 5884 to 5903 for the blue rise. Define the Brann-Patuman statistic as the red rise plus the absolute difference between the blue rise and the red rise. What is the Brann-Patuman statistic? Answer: 0.0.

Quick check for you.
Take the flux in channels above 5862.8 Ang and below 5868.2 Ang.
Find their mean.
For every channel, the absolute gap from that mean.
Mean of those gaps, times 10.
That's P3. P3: 1.1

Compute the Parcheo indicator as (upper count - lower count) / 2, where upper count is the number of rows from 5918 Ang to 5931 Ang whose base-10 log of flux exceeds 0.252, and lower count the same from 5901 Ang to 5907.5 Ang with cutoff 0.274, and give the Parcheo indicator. 4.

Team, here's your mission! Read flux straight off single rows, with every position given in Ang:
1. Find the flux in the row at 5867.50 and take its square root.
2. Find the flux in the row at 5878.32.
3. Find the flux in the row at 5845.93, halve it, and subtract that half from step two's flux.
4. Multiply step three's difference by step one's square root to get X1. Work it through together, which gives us 1.38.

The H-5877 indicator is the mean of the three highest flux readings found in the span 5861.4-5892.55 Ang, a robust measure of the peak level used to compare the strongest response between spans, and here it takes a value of 2.01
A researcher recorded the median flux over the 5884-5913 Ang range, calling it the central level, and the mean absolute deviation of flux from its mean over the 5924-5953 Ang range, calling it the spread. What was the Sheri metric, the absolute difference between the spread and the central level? 1.61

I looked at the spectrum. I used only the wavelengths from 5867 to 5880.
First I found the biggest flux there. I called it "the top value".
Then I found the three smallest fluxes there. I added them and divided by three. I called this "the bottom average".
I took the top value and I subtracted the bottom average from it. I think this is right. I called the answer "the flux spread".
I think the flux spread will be 0.15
